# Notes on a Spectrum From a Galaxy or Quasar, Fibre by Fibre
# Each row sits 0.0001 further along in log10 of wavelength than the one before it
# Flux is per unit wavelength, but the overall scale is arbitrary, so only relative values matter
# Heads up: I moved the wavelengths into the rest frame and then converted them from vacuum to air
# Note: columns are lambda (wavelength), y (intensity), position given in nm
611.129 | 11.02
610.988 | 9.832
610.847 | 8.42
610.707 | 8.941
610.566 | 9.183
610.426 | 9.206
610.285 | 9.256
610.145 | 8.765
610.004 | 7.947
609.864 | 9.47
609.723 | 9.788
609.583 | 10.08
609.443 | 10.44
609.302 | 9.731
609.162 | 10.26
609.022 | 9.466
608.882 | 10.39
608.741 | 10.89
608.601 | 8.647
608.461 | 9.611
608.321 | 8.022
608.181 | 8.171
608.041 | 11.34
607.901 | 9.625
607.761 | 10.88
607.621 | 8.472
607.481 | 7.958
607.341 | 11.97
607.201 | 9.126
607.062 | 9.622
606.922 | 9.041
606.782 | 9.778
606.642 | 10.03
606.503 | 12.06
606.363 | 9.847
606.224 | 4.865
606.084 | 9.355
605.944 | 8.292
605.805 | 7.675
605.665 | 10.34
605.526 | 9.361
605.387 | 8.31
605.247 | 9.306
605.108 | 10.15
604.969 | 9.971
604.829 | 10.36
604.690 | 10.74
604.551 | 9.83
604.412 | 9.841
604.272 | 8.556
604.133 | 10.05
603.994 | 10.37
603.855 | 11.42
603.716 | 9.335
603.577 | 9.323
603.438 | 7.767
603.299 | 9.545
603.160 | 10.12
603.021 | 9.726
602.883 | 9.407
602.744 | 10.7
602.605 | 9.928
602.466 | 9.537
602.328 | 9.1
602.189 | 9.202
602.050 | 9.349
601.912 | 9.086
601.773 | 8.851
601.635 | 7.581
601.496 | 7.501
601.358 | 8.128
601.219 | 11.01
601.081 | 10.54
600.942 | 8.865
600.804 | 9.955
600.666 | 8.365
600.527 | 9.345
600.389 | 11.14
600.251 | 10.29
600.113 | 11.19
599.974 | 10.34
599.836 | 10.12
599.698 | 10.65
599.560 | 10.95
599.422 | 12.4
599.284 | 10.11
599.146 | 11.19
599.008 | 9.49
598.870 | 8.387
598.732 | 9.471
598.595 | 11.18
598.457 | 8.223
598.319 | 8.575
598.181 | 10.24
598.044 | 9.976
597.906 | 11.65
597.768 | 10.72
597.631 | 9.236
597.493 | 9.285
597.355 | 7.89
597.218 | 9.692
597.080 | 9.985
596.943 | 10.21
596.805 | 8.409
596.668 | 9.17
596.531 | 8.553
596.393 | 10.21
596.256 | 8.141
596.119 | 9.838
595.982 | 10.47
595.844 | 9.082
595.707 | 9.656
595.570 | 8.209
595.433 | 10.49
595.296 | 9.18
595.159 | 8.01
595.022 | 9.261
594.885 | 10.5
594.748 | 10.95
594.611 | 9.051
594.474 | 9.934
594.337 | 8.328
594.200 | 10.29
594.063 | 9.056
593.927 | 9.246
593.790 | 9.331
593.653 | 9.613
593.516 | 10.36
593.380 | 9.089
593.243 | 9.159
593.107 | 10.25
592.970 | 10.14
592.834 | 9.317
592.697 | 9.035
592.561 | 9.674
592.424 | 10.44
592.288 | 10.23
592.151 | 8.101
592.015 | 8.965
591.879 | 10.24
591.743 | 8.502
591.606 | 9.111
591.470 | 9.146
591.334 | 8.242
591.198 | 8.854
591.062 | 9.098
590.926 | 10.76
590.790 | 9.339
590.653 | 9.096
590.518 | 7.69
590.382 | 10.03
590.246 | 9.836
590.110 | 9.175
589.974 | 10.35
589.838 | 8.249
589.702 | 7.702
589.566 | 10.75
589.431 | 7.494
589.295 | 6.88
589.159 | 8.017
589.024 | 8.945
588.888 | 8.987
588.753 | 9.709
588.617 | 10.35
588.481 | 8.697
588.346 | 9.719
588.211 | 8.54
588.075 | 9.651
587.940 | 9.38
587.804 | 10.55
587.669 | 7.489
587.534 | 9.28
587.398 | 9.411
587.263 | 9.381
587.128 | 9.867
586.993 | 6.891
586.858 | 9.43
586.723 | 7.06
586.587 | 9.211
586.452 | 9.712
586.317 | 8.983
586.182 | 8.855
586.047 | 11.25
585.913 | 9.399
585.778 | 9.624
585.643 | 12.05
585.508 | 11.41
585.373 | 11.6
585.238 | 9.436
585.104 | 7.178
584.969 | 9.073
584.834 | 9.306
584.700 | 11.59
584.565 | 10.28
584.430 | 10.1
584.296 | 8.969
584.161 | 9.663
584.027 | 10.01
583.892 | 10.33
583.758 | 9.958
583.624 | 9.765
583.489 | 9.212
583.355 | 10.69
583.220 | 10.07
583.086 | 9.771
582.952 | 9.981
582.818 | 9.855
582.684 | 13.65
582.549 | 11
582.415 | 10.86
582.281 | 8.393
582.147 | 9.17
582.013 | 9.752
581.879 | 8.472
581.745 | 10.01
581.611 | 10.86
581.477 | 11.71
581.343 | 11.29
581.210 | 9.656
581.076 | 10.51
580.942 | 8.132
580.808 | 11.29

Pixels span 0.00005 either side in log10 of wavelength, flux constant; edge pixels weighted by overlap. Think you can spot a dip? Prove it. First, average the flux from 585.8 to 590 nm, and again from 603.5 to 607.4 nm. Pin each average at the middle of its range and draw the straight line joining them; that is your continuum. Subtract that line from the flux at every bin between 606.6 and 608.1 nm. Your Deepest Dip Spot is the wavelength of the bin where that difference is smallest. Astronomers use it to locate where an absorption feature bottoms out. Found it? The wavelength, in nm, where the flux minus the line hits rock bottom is 607.481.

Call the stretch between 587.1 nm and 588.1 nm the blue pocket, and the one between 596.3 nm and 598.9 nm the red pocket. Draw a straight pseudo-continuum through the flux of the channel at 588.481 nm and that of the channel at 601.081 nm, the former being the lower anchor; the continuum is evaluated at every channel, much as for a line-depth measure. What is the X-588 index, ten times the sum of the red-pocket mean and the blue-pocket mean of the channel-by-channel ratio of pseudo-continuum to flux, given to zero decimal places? 20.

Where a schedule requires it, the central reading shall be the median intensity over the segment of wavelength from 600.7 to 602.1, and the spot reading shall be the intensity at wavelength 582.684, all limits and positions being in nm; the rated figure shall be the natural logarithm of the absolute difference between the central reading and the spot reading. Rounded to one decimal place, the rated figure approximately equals 1.5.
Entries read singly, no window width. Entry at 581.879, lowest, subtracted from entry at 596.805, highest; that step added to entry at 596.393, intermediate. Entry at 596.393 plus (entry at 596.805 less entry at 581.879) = 10.1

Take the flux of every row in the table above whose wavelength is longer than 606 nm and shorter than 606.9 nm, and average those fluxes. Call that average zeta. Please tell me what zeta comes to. 9.3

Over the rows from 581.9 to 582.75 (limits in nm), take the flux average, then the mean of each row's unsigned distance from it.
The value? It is 1.4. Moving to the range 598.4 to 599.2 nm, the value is 1.0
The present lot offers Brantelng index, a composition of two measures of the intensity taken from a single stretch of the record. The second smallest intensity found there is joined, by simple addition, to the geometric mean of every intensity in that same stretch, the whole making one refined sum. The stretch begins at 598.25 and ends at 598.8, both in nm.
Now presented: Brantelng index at 17.87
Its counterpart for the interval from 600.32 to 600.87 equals 18.99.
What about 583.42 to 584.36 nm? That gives 18.90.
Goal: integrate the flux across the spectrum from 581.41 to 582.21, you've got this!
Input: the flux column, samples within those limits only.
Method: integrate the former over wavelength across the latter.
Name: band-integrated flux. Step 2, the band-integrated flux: 8.0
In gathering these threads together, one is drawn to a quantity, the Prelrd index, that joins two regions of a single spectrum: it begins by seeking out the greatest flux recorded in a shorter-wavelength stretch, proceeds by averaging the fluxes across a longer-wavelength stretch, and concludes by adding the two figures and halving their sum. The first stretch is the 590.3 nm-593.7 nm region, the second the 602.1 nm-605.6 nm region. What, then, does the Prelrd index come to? 10.2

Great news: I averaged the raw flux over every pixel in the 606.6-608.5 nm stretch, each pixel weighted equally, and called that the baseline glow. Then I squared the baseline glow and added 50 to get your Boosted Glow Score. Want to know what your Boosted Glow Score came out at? 141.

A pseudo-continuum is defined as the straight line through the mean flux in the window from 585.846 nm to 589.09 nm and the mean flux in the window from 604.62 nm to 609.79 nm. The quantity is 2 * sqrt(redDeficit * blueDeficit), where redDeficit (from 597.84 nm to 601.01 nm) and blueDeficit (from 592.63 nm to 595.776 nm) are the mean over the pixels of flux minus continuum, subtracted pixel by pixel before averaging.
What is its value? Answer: 0.68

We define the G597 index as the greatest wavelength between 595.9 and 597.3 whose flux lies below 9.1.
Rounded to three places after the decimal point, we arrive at 596.805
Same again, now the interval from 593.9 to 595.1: 594.611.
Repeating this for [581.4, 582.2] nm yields 581.879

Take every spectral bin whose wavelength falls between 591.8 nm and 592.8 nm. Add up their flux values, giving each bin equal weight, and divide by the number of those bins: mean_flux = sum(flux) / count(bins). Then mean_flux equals 9.5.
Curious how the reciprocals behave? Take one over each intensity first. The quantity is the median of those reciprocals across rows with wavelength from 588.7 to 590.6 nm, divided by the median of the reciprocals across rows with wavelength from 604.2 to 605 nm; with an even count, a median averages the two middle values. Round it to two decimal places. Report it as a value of 1.10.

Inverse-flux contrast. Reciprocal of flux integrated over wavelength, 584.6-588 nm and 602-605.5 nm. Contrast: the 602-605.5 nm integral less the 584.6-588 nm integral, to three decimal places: -0.002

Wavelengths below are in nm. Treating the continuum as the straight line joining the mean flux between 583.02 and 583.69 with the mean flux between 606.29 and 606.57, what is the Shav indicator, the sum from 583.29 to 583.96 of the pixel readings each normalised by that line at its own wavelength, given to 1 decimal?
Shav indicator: 5.0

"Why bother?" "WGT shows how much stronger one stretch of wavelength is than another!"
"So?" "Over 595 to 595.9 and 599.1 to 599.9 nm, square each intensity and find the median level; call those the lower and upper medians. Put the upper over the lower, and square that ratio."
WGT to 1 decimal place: 1.9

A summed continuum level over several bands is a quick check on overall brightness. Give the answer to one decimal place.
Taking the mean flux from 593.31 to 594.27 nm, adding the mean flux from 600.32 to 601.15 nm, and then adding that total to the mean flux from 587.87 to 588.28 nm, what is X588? 28.5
